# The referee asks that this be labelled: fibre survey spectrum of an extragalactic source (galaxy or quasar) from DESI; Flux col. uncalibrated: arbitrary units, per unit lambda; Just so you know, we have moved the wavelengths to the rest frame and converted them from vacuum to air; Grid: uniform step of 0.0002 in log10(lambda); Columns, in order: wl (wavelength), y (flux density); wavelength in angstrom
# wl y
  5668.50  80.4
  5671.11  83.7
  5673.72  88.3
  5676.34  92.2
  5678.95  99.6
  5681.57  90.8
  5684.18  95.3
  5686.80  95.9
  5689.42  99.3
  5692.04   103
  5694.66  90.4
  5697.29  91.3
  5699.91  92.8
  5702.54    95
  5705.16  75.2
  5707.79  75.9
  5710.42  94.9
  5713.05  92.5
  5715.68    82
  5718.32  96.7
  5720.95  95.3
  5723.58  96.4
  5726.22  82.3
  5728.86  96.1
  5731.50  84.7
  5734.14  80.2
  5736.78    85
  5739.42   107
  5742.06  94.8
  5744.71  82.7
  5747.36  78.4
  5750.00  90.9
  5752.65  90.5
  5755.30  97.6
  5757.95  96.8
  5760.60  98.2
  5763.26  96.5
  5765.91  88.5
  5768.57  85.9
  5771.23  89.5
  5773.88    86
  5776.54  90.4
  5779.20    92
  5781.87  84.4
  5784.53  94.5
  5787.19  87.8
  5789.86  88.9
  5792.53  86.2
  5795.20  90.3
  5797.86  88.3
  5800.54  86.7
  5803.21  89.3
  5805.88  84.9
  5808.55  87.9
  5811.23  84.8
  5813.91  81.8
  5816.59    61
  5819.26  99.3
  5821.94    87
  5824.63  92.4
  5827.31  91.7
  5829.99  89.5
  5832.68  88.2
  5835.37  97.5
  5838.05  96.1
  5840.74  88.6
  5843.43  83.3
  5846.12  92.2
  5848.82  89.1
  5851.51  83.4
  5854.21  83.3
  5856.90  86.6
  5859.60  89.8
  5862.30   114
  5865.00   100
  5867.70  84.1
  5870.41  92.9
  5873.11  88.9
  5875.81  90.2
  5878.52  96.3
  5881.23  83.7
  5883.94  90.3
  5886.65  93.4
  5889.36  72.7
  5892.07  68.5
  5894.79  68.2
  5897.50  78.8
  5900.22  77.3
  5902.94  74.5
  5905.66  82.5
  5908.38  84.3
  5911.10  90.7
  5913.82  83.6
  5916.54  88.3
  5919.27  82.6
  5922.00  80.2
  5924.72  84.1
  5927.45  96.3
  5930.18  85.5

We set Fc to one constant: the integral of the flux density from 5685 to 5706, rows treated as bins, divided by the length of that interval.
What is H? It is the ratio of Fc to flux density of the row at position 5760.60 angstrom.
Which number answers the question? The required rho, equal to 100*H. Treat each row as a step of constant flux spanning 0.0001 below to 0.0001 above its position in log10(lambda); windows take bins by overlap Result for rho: 95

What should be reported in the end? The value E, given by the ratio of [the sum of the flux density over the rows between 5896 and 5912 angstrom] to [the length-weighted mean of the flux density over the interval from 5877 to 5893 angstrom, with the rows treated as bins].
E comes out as 5.77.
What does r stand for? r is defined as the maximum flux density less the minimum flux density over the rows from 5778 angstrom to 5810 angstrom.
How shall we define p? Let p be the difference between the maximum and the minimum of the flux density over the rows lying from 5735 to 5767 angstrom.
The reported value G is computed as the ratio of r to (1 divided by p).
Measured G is 289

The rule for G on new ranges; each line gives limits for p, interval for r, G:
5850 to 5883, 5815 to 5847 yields 1176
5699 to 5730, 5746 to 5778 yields 426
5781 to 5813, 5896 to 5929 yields 220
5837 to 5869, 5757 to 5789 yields 424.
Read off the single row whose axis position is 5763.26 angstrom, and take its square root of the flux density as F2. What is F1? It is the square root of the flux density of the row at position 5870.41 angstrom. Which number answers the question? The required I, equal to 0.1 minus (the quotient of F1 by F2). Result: -0.88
